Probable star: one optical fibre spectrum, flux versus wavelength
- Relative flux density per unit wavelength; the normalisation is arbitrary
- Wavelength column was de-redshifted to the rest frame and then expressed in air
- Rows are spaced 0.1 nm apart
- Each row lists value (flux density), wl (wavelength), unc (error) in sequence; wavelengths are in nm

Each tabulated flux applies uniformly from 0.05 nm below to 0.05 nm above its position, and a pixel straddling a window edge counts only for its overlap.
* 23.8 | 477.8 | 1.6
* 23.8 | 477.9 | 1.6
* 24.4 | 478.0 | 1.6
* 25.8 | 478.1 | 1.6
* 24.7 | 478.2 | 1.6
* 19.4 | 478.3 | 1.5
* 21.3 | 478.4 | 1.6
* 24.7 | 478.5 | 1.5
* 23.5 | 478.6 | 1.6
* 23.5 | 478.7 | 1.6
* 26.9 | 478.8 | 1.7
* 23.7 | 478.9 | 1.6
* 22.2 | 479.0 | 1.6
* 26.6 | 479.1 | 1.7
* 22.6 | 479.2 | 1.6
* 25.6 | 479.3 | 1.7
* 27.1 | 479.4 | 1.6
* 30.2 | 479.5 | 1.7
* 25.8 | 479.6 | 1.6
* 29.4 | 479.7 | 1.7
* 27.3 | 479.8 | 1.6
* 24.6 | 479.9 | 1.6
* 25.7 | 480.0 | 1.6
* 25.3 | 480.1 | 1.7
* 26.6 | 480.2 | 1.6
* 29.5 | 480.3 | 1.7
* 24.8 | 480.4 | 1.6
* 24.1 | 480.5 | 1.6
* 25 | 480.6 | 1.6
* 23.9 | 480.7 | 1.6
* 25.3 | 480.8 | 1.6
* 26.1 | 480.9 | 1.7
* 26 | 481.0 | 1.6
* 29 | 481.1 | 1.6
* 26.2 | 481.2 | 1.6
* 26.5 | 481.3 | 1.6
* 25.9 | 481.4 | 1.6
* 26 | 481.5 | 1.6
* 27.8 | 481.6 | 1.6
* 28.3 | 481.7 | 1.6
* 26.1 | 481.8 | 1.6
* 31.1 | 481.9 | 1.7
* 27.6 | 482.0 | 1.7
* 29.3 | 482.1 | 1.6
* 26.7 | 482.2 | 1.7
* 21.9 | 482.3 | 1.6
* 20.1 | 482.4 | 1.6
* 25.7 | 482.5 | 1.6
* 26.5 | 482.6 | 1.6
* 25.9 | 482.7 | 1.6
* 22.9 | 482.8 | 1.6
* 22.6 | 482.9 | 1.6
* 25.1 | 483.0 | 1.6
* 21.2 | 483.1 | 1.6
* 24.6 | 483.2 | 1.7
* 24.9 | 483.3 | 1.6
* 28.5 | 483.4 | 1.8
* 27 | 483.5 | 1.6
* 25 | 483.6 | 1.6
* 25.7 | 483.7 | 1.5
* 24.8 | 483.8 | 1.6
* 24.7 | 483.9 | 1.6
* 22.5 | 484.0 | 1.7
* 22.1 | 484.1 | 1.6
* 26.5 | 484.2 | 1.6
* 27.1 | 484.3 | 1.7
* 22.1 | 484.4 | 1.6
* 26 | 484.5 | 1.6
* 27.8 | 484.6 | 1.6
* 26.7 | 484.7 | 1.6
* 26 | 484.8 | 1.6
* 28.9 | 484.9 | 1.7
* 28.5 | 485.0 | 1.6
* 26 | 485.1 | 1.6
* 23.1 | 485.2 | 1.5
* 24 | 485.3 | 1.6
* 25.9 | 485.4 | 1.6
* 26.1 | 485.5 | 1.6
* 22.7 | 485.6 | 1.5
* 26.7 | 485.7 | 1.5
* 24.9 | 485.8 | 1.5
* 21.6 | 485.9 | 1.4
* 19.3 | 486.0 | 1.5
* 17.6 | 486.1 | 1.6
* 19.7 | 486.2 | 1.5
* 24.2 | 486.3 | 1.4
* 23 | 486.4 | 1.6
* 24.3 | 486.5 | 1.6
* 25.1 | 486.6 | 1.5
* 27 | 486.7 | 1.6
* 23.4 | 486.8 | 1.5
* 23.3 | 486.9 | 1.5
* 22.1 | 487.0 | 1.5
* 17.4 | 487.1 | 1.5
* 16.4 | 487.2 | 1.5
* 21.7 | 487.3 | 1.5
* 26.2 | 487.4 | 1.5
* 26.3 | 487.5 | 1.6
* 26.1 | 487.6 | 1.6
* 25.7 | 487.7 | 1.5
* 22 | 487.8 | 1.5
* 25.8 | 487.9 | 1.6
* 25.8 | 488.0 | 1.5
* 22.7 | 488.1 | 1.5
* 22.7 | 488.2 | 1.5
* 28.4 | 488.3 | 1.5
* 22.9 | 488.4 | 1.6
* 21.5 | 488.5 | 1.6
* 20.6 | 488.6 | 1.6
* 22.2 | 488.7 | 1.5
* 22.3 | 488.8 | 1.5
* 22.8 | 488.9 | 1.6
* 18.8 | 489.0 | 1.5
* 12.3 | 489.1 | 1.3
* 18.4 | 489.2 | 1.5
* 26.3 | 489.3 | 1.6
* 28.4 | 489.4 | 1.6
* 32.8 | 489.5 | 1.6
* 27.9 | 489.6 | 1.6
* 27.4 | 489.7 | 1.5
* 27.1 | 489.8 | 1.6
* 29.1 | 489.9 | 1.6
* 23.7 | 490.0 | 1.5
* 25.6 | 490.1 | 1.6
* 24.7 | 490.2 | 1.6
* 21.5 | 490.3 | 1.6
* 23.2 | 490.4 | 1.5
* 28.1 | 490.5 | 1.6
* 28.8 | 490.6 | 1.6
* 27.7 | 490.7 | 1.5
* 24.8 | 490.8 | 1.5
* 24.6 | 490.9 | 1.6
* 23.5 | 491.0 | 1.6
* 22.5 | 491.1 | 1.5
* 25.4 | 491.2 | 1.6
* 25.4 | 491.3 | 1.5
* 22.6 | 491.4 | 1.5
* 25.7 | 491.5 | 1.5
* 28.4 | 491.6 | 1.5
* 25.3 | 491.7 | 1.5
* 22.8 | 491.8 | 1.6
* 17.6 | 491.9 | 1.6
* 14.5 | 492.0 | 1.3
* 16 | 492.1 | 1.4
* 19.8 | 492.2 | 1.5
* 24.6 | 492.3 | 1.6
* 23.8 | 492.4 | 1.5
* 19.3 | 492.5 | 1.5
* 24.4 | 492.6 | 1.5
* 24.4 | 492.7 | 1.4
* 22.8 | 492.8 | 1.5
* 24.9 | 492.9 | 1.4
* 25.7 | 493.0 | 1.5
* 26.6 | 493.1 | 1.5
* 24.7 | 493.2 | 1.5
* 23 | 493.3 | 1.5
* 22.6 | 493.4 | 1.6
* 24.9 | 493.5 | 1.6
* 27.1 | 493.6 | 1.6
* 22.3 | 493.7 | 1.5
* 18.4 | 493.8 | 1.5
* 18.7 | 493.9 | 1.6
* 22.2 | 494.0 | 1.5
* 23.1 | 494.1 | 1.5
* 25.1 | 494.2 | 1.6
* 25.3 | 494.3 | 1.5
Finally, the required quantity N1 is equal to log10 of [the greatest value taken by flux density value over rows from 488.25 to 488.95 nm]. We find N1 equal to 1.45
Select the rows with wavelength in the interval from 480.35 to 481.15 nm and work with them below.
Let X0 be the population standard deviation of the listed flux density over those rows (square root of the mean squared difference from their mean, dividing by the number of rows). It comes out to 1.51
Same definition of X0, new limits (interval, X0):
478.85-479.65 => 2.46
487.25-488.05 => 1.80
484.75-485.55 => 1.84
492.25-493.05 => 1.85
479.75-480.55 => 1.65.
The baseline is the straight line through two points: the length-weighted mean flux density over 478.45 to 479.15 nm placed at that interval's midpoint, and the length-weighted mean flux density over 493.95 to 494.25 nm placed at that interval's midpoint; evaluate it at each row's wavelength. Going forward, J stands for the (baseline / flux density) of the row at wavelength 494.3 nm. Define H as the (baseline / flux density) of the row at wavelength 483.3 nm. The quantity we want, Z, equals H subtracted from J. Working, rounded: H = 0.97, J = 0.93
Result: 0.0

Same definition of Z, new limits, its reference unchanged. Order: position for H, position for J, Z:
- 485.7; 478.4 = 0.2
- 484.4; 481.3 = -0.2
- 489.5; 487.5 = 0.2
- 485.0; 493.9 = 0.4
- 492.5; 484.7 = -0.3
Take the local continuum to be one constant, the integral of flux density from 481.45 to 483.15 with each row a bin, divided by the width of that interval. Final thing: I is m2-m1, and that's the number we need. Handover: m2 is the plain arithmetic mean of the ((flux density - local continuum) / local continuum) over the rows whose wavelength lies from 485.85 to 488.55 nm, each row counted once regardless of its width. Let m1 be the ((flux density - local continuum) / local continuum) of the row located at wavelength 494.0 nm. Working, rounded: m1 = -0.132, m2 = -0.099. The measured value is 0.03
